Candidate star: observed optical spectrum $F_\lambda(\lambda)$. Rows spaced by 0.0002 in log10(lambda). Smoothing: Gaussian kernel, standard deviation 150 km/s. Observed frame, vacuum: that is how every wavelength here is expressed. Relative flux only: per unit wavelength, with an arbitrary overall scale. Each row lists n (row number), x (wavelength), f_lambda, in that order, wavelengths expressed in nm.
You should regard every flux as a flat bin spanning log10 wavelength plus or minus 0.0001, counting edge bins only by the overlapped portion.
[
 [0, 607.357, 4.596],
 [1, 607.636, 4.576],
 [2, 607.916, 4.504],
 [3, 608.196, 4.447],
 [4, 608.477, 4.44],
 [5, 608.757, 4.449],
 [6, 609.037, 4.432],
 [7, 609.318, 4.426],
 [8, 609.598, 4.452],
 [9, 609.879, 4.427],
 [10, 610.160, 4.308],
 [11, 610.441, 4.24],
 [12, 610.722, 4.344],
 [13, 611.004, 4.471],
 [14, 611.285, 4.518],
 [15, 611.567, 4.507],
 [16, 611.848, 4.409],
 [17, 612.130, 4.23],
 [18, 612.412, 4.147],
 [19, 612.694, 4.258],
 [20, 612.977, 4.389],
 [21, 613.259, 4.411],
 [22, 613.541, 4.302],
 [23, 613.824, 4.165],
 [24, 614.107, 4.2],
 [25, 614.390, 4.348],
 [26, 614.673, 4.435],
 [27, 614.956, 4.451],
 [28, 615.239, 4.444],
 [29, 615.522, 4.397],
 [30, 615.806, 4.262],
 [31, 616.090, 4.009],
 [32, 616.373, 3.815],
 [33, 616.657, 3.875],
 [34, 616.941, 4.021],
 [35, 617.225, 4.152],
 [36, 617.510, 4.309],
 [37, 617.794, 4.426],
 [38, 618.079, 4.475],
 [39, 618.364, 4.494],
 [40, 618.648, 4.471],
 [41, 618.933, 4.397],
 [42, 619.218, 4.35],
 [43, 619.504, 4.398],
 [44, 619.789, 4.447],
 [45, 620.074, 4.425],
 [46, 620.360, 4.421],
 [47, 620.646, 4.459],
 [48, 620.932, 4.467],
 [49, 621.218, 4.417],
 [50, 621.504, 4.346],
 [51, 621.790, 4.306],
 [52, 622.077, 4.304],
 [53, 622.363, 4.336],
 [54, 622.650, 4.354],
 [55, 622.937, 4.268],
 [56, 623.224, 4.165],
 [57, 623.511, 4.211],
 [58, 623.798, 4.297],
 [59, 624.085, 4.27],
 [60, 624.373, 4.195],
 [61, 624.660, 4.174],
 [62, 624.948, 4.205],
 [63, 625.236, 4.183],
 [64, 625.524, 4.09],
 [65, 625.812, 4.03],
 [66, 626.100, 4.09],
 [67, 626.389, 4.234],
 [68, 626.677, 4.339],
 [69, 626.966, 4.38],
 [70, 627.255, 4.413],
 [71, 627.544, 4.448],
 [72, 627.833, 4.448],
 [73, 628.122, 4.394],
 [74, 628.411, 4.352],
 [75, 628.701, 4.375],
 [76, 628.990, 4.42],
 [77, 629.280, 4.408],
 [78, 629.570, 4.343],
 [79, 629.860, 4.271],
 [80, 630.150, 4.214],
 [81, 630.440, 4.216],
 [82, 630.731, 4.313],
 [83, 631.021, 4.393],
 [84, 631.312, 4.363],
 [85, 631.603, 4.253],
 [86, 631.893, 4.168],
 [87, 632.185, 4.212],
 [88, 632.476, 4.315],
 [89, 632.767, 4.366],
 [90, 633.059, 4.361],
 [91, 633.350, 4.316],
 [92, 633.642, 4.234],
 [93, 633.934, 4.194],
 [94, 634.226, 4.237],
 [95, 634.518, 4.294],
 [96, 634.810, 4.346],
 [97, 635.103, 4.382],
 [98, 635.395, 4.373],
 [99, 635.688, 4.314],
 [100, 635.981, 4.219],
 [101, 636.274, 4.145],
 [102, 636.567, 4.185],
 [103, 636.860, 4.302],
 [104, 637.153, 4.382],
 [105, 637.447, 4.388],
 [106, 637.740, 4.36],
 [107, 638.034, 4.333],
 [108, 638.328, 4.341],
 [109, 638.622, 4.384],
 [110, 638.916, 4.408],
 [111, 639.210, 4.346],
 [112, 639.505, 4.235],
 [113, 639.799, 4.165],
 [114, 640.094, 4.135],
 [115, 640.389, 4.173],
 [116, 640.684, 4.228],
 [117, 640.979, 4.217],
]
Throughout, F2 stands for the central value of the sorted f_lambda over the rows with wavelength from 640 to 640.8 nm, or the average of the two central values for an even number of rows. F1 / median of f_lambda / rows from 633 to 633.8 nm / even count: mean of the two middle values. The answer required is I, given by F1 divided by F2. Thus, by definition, 1.03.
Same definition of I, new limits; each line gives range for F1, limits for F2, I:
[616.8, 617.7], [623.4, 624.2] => 0.97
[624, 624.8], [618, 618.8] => 0.94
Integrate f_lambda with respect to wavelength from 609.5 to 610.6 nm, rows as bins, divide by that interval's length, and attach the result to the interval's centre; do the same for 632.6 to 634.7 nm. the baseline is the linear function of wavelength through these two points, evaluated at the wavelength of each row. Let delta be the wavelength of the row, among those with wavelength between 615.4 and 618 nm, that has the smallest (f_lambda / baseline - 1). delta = 616.373 nm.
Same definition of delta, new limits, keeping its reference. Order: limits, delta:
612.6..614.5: 613.824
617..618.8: 617.225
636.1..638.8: 636.274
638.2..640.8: 640.094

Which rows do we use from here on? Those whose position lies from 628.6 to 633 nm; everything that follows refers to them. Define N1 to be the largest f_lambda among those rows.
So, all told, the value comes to 4.42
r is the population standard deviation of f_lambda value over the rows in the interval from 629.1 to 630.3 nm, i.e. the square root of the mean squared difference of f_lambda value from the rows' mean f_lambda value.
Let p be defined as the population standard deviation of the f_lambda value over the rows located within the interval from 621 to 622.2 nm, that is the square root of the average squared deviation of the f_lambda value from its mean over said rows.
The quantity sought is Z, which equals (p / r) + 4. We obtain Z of 4.6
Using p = 0.046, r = 0.073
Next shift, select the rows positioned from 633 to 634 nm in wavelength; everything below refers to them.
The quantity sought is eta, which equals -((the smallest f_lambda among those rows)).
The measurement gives -4.19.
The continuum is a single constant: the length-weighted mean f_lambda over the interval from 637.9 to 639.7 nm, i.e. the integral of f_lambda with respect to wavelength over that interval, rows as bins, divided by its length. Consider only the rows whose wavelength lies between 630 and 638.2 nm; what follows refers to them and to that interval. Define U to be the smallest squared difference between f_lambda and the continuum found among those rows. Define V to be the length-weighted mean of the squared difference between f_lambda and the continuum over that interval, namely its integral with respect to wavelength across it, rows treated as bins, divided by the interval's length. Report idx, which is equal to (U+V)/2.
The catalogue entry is 0.004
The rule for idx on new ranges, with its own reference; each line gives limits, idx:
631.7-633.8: 0.004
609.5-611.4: 0.006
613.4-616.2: 0.010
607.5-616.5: 0.012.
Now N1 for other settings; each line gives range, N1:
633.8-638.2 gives 4.388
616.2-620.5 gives 4.494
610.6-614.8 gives 4.518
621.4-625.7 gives 4.354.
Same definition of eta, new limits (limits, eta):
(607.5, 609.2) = -4.43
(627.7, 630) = -4.27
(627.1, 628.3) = -4.39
